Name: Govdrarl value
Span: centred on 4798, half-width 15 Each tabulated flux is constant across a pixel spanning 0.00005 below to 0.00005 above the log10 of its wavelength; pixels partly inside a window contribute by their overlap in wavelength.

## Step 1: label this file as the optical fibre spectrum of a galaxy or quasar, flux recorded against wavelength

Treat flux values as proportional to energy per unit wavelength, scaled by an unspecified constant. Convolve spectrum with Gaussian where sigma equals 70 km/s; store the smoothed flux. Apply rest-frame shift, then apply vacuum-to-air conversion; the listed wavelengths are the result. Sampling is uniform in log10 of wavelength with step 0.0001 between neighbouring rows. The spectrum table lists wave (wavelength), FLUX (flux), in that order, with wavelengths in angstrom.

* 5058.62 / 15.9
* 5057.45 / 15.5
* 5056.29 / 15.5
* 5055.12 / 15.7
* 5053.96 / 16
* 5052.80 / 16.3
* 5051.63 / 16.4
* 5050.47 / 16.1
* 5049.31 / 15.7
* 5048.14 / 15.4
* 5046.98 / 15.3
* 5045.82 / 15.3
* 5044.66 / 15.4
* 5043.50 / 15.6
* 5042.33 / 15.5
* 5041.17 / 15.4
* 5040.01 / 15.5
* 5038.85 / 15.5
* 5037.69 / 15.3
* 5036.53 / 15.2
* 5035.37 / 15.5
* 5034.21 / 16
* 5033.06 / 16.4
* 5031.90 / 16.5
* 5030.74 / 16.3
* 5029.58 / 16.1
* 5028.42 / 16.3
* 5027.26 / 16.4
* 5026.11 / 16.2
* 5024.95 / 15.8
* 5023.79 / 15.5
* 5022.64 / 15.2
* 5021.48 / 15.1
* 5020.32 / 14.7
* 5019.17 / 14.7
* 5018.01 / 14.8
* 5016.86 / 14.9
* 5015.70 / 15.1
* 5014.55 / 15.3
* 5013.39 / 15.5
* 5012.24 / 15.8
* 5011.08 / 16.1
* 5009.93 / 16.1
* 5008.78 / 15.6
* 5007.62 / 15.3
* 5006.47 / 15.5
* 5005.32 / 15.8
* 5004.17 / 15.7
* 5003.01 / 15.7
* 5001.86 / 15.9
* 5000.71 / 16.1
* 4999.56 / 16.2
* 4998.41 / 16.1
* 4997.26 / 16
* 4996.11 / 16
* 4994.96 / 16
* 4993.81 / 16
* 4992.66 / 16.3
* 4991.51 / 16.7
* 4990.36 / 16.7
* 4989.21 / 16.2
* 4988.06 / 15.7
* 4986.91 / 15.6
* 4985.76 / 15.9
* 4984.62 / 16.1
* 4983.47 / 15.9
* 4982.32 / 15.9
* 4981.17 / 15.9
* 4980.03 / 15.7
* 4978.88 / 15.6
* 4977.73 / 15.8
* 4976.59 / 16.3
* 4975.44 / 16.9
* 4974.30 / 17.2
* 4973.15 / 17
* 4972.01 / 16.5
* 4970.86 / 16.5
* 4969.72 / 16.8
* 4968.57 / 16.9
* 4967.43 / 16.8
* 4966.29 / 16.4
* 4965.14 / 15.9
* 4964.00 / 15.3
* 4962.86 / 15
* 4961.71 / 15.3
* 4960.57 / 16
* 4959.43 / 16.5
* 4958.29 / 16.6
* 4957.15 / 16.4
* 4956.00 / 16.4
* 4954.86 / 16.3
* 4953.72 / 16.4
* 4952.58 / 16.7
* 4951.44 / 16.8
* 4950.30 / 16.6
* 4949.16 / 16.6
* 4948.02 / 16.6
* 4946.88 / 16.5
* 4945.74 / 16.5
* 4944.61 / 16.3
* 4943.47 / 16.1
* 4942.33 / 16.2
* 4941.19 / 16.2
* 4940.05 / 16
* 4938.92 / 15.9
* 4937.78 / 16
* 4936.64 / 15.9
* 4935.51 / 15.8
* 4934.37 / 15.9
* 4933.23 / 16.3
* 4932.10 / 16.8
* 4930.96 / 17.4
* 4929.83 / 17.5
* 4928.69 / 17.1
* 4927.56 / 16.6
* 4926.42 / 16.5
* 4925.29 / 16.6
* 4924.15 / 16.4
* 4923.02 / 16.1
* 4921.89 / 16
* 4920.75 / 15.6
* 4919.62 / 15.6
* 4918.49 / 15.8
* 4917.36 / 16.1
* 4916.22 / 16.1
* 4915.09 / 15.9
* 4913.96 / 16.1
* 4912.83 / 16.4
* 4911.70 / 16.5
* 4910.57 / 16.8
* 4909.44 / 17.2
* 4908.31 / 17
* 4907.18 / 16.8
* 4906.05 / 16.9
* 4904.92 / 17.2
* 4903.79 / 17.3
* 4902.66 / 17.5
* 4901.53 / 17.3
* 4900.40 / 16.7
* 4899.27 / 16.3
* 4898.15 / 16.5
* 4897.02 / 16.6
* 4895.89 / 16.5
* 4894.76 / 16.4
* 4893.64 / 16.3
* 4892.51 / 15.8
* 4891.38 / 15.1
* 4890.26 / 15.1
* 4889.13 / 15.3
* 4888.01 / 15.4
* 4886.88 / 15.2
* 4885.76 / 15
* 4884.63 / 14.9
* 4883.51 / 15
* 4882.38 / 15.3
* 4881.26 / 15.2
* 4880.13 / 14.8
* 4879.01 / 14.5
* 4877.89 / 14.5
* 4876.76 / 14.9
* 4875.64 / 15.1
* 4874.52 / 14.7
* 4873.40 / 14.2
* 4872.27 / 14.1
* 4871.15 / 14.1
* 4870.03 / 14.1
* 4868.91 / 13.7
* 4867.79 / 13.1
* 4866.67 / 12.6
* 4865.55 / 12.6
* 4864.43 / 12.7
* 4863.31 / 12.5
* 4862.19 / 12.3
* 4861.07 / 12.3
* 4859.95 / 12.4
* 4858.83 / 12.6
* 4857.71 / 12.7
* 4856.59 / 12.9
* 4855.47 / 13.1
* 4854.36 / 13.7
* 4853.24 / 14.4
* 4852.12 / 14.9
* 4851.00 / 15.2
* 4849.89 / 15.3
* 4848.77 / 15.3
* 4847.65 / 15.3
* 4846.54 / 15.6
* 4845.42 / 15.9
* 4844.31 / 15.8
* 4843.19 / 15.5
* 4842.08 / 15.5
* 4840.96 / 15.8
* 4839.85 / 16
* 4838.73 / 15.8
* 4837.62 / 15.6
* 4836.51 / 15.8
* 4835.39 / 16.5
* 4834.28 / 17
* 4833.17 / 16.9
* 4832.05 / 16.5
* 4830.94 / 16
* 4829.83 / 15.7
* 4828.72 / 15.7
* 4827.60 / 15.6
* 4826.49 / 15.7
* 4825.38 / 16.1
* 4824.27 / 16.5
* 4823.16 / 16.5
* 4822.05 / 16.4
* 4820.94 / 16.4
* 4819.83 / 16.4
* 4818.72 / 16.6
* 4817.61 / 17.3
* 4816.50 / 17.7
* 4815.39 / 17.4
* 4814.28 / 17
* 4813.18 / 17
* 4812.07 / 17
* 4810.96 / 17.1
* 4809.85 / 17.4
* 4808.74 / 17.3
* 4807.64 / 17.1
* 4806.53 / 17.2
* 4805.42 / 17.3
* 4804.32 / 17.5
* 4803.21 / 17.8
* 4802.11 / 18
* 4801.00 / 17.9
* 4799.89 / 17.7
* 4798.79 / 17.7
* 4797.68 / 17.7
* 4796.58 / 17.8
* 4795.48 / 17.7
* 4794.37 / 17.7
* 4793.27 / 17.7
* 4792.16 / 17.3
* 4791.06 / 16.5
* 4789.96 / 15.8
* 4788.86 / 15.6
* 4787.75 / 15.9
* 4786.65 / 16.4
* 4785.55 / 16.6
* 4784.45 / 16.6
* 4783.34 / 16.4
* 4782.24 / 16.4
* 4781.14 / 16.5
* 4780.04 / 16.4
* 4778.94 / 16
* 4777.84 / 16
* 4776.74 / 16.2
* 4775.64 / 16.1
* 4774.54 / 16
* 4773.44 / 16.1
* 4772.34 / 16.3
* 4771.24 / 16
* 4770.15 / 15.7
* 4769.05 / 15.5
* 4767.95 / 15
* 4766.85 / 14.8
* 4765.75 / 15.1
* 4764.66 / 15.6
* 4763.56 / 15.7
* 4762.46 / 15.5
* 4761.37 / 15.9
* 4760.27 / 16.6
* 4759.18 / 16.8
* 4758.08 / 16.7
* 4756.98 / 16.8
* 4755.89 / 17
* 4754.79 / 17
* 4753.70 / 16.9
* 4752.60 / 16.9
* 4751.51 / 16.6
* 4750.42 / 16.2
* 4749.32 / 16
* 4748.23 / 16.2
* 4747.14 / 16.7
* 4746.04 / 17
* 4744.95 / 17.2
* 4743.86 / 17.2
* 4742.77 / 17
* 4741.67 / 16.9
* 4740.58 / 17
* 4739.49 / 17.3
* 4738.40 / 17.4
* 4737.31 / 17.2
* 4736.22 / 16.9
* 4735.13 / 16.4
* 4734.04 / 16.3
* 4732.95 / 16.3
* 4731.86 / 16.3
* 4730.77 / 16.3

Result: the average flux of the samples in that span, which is 17.1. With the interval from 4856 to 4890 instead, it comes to 14.0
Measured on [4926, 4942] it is 16.4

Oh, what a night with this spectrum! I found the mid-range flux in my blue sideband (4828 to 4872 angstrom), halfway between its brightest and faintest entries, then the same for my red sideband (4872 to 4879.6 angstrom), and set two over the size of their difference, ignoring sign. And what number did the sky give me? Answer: 40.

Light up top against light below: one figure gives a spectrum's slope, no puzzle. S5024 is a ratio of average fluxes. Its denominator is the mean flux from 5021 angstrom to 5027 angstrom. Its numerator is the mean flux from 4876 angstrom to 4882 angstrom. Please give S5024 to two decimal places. 0.95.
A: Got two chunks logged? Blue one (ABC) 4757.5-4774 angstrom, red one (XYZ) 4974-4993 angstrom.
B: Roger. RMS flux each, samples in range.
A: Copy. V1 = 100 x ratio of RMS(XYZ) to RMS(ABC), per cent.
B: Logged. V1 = 102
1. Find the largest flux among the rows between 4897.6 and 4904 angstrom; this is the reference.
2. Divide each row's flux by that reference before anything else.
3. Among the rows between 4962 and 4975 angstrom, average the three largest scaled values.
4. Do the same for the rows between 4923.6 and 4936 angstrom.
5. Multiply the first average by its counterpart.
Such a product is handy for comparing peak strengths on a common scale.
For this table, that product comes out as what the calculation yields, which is 0.96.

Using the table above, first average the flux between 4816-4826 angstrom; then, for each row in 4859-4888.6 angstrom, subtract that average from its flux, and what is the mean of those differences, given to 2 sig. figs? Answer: -2.6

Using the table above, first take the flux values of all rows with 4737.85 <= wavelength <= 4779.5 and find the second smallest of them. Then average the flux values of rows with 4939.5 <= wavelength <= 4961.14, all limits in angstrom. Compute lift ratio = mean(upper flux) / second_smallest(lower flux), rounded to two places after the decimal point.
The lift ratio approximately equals 1.09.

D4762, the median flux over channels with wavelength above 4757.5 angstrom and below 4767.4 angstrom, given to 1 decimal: 15.7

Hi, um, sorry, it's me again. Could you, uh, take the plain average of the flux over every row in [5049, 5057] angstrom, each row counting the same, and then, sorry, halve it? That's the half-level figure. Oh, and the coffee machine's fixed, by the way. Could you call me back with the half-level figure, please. 7.98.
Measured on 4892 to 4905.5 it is 8.35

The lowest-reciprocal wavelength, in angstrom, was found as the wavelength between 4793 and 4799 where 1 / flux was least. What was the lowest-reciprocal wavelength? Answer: 4796.58 angstrom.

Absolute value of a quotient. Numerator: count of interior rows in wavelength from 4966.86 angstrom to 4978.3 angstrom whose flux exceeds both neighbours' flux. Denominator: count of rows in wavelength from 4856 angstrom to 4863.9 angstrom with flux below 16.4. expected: 0.29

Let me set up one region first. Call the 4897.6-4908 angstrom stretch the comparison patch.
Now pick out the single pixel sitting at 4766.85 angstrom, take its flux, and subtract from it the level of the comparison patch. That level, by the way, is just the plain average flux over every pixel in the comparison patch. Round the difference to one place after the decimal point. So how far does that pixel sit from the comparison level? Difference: -2.1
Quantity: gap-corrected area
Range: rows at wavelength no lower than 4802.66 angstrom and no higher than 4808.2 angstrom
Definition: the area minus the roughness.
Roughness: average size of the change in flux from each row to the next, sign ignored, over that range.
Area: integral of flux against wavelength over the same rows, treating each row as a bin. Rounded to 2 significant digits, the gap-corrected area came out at 96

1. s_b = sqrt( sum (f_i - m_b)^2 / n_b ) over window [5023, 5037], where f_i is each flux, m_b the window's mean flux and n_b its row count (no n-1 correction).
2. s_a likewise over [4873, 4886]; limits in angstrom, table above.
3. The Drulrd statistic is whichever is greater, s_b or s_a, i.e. 0.41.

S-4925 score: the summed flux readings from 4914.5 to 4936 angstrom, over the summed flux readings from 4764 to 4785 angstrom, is 1.02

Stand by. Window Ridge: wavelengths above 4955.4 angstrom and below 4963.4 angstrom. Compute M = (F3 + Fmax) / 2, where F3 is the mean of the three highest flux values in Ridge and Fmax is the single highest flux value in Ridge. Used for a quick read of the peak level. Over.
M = 16.55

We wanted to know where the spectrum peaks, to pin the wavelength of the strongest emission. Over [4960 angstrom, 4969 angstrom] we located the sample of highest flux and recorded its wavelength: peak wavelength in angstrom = 4968.57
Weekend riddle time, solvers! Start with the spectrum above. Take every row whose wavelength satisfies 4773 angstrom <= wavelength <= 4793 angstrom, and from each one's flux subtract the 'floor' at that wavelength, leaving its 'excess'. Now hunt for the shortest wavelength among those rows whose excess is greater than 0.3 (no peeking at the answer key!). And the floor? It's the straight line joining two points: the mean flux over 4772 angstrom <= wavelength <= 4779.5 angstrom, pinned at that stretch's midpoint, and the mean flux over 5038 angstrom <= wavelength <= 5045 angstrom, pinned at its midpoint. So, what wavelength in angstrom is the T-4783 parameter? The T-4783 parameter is 4780.04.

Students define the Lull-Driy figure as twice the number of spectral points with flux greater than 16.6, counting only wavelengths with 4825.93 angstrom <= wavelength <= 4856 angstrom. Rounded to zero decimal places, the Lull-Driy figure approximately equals 4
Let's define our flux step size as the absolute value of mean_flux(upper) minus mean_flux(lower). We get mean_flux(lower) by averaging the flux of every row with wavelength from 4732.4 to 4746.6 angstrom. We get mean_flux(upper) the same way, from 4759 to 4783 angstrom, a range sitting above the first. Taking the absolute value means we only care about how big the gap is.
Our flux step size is 1.0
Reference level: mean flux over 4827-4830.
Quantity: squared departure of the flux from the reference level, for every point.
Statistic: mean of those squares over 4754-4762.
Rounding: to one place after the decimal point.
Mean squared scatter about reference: 1.2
